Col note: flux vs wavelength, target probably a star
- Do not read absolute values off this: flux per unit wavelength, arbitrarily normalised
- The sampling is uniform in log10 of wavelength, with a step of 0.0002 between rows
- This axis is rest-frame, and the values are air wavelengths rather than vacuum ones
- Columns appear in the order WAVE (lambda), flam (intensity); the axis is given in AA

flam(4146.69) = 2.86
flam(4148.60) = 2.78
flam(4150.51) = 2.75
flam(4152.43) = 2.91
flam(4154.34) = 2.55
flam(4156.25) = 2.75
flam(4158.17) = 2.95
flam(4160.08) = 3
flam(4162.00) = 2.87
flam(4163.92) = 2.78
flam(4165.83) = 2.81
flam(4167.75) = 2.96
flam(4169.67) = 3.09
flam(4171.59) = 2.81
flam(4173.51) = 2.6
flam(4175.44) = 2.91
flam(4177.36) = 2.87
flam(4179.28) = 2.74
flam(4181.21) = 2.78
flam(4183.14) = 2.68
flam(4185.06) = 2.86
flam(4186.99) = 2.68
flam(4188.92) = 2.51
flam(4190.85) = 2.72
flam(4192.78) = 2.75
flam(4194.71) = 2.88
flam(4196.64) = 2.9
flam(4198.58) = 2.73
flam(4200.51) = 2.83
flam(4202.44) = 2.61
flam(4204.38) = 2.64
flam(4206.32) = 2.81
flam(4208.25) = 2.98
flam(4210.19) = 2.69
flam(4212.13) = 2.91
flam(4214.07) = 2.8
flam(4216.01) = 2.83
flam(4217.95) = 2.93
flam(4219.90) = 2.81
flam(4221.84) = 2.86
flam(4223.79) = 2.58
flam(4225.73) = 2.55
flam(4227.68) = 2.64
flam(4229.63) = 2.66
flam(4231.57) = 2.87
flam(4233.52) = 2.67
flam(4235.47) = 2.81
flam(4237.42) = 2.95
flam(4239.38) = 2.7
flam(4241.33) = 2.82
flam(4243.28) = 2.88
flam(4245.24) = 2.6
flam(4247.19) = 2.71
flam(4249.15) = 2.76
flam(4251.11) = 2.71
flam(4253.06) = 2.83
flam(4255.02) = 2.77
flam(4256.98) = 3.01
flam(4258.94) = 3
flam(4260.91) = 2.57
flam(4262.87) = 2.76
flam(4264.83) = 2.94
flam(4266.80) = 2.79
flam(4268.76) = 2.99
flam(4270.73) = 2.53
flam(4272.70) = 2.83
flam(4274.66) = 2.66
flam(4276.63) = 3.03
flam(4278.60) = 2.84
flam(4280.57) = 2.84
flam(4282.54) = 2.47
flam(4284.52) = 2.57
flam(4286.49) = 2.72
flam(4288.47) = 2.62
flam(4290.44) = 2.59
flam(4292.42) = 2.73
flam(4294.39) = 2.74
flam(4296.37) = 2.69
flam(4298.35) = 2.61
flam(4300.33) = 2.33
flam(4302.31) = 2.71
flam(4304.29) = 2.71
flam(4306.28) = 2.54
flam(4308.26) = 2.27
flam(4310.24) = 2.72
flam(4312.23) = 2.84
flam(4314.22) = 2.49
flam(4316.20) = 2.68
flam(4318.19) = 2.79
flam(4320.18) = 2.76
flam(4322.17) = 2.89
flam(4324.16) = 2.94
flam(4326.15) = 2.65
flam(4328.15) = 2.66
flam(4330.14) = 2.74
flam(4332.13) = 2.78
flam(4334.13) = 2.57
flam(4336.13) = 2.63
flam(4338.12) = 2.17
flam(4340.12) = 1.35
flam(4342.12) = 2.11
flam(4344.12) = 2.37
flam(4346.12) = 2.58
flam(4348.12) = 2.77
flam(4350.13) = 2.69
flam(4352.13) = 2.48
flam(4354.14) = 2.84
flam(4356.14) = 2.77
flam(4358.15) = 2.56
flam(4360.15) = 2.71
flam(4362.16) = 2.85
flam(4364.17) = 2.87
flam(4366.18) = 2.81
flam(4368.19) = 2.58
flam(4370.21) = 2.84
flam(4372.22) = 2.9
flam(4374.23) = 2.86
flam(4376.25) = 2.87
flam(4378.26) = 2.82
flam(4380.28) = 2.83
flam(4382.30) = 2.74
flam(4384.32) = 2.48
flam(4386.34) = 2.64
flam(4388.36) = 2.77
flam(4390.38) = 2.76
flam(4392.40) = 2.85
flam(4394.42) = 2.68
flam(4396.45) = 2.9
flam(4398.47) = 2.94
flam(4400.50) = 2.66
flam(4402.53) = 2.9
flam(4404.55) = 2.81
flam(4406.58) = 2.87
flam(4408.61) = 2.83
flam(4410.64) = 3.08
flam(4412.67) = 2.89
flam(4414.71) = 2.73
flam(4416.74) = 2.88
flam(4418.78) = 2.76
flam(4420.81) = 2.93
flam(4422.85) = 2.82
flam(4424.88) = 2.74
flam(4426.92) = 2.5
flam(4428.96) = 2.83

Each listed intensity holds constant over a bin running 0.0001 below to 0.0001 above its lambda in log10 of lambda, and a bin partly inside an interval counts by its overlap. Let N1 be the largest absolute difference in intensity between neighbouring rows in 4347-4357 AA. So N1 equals 0.36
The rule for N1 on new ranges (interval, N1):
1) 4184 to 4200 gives 0.21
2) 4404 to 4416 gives 0.25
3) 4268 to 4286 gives 0.46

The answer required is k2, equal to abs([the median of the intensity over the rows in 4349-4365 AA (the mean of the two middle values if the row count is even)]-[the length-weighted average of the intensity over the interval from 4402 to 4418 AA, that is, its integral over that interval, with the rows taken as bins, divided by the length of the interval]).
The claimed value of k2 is 0.13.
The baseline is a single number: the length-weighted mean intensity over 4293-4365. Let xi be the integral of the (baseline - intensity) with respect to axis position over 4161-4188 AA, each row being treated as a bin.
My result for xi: -5.7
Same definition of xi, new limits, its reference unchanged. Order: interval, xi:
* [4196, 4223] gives -5.4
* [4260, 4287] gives -4.0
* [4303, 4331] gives -2.4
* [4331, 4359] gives 3.6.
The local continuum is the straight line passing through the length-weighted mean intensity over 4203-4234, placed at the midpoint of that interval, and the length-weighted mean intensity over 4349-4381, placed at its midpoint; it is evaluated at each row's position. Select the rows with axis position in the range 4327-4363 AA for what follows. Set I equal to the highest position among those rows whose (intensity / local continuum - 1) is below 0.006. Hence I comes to 4360.15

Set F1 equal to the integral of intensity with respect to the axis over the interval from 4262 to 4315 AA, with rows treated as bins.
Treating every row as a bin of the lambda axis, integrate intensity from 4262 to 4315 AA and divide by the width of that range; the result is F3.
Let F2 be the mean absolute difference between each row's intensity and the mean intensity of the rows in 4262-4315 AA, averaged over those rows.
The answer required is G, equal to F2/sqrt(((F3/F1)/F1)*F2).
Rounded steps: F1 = 142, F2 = 0.139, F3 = 2.69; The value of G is 32.4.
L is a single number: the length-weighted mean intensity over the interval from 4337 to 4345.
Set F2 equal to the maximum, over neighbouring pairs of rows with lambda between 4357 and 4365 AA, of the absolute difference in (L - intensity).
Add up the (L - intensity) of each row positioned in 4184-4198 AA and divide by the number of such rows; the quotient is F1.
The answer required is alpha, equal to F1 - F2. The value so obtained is -0.90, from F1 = -0.75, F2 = 0.15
